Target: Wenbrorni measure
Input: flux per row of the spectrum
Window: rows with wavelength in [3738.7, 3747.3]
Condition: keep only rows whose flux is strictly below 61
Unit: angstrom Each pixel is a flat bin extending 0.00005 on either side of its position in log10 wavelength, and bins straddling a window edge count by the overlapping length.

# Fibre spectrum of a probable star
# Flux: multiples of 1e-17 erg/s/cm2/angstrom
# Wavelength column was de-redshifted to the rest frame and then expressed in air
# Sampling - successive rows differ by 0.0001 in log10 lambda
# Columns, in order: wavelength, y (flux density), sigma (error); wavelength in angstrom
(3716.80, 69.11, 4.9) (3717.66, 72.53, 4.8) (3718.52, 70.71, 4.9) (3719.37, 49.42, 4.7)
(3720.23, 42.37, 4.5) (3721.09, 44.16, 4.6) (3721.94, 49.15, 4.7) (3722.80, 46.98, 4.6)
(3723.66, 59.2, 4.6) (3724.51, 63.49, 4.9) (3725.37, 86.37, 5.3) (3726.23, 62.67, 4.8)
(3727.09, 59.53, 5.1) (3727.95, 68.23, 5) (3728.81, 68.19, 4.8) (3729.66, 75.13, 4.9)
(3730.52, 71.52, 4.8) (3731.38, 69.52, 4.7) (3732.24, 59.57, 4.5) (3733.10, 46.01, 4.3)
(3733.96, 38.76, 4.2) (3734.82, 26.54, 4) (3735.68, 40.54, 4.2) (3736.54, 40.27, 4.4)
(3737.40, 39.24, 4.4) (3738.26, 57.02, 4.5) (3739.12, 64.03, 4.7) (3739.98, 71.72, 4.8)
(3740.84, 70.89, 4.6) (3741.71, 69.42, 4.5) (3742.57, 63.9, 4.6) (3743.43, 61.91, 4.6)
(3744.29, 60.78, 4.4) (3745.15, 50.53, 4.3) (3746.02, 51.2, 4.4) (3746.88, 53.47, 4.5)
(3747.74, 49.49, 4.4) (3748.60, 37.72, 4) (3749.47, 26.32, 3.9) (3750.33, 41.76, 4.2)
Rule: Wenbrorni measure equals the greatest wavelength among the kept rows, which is 3746.88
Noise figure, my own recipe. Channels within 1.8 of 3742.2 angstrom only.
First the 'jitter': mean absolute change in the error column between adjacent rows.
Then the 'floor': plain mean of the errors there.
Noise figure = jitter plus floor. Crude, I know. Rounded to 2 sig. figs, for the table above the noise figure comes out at 4.6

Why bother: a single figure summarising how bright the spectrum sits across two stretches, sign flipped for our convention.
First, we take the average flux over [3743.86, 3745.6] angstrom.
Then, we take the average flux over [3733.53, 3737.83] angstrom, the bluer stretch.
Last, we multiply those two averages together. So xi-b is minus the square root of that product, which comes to -45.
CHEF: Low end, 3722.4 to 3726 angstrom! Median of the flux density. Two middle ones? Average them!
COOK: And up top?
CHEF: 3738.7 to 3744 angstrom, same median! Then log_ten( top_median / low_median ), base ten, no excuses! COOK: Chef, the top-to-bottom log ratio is 0.04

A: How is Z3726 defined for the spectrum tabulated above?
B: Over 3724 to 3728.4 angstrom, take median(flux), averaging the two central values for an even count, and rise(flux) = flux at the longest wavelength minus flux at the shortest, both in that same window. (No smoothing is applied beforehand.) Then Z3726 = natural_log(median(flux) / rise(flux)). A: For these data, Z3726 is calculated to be 2.6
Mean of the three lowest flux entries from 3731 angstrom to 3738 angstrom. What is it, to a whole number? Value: 35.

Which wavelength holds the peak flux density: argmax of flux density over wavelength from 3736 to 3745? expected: 3739.98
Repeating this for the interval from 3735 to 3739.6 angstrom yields 3739.12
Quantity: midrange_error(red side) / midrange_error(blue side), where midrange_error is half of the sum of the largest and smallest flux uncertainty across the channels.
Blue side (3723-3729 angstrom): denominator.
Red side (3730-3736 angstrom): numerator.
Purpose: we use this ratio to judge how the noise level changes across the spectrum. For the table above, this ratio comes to 0.89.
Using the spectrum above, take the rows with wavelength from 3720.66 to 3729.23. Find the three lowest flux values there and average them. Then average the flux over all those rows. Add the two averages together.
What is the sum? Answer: 108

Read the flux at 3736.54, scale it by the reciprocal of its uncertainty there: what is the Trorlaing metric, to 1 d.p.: 9.2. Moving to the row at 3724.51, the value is 13.0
